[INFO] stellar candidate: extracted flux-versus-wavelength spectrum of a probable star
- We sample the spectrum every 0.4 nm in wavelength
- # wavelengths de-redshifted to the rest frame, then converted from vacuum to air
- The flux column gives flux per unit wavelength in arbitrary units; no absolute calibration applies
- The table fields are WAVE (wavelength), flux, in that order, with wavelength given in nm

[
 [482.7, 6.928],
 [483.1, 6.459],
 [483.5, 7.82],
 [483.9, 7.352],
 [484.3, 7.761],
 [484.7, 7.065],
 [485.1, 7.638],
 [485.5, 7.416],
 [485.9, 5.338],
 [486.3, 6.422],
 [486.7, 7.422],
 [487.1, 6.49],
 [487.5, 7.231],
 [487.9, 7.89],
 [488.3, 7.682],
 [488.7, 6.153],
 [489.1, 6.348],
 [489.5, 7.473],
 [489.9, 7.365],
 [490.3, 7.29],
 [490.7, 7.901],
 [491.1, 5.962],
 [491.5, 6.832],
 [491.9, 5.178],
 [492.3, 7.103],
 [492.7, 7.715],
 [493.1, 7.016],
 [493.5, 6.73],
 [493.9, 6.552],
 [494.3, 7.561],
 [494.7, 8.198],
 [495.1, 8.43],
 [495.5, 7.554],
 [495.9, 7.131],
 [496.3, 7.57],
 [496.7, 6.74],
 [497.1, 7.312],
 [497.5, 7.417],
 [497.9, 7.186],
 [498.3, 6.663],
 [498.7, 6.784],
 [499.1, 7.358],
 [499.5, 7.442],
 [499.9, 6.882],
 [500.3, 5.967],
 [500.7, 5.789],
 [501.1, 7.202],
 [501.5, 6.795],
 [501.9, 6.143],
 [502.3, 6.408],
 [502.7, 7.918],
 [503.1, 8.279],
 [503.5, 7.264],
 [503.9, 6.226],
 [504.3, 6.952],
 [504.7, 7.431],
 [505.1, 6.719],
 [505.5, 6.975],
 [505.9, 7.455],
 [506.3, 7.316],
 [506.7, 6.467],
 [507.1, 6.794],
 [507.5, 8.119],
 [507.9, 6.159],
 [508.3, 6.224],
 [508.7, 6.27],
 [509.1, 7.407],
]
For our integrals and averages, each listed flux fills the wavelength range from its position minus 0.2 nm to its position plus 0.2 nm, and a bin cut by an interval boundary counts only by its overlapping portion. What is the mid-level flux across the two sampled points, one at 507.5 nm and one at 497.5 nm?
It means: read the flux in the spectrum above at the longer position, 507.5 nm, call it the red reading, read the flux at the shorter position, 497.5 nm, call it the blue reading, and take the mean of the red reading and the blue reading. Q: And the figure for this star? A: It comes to 7.8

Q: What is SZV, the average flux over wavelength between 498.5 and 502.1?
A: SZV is 6.71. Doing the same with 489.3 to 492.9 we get 6.98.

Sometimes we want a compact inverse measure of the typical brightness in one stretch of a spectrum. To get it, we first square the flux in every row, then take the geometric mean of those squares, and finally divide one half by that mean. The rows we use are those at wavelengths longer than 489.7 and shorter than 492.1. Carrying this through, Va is 0.0112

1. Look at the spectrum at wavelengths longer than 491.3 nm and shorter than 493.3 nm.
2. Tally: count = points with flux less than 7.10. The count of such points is 3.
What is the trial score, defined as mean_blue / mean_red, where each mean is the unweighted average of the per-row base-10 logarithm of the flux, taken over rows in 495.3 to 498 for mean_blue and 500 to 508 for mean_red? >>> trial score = 1.028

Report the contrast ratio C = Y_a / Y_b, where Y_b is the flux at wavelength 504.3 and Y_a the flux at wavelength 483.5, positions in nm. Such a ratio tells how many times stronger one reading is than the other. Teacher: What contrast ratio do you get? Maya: 1.12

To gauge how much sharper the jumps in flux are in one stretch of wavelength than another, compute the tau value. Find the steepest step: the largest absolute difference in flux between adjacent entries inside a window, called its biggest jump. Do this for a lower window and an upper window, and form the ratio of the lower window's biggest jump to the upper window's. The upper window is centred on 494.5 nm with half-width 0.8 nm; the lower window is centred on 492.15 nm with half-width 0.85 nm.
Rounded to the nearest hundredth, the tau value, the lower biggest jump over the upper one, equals 1.91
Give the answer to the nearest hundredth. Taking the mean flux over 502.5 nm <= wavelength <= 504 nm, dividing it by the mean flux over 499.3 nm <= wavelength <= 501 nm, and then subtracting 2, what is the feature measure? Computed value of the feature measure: -0.86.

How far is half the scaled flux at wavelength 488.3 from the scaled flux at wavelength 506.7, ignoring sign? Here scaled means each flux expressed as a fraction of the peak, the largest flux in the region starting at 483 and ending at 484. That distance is 0.34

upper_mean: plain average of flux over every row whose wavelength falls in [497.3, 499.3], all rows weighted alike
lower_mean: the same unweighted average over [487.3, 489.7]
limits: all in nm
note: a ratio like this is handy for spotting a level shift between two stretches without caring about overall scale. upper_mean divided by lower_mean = 0.993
